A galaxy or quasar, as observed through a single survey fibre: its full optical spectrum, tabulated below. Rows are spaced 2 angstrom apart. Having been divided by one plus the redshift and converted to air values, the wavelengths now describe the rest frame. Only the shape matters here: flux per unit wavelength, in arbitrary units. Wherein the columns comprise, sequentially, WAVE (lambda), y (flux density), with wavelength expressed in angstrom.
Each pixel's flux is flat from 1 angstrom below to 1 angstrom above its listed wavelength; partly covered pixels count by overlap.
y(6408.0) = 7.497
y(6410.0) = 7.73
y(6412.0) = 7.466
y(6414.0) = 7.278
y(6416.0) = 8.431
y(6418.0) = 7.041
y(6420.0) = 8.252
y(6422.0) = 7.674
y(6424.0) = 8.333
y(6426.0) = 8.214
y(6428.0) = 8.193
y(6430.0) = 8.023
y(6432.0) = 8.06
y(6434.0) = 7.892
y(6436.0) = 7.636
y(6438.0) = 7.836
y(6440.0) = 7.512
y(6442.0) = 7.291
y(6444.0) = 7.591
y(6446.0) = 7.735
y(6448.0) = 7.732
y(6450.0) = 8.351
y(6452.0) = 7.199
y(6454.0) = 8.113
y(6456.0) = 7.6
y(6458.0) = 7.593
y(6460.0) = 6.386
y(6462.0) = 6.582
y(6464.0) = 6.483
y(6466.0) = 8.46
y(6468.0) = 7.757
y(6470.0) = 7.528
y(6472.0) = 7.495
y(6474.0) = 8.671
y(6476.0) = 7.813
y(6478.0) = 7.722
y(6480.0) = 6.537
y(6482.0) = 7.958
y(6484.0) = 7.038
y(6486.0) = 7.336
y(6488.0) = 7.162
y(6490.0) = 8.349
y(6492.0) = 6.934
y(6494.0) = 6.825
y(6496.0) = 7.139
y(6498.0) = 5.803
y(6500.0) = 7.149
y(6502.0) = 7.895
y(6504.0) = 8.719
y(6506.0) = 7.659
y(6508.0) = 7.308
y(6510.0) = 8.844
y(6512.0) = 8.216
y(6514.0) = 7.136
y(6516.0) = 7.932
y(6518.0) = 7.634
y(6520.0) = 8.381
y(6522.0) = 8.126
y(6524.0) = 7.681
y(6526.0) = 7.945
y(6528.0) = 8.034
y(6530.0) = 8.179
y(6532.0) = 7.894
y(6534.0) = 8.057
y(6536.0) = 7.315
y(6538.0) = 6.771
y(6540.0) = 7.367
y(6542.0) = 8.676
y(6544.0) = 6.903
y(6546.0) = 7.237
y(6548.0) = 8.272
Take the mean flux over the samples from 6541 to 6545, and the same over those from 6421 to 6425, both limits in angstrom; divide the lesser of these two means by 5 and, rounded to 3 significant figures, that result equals 1.56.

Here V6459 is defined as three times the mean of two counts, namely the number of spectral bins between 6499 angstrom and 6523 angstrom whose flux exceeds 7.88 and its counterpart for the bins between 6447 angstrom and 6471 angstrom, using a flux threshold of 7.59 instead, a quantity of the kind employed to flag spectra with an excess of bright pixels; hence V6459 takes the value 21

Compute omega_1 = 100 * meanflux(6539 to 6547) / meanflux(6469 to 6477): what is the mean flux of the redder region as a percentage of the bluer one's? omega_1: 96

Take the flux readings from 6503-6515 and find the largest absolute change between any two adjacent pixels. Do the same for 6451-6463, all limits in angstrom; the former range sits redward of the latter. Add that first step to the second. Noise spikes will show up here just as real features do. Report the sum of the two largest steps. 2.74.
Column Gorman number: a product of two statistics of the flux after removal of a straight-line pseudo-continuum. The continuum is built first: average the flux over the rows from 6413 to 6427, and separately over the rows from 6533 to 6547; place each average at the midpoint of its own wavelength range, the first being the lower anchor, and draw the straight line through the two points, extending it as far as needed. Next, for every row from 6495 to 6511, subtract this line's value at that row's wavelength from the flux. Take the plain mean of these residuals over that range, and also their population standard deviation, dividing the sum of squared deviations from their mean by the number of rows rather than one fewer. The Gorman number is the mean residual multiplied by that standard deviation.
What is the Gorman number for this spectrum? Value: -0.04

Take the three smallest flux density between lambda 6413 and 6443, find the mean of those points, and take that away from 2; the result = -5.2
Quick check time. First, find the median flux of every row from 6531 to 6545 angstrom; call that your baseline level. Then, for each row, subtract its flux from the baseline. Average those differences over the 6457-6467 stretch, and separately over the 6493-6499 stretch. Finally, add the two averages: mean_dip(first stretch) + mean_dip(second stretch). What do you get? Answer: 1.0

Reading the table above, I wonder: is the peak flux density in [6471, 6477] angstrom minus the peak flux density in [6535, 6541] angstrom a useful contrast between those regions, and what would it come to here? 1.30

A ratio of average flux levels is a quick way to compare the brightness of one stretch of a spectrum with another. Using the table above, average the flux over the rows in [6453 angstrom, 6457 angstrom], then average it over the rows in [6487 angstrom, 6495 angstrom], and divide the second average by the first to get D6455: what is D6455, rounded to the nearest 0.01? 0.93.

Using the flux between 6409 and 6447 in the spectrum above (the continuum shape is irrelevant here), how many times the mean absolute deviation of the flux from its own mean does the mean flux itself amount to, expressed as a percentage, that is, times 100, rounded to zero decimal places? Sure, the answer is 2438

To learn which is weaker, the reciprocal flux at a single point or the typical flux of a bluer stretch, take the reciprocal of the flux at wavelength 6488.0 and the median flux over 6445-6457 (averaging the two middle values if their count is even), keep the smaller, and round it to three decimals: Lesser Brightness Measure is 0.140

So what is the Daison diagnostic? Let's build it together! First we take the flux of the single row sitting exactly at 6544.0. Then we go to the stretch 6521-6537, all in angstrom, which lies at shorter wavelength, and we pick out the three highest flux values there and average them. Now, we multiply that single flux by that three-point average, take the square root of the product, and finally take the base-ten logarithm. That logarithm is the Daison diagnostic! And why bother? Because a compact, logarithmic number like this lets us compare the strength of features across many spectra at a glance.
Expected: 0.874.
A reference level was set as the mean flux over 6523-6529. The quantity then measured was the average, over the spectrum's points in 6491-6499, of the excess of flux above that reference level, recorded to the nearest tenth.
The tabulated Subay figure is -1.2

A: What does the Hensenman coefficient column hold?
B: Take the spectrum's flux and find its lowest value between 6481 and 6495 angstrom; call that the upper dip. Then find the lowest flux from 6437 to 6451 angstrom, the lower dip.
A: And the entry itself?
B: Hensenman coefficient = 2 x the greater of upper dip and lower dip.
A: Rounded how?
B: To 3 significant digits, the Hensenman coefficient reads 14.6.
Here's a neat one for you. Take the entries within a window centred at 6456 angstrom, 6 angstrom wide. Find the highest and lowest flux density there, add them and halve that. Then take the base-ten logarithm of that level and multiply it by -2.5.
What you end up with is -2.238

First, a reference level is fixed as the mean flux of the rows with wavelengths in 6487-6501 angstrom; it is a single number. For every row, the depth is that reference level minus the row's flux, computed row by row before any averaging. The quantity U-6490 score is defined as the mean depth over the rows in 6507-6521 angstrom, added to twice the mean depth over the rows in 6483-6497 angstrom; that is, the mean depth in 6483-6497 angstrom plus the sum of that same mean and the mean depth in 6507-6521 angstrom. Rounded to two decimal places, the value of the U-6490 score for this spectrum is -1.28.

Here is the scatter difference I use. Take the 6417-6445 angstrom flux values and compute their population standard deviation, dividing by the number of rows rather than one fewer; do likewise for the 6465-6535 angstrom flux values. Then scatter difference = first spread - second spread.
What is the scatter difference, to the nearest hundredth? -0.27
